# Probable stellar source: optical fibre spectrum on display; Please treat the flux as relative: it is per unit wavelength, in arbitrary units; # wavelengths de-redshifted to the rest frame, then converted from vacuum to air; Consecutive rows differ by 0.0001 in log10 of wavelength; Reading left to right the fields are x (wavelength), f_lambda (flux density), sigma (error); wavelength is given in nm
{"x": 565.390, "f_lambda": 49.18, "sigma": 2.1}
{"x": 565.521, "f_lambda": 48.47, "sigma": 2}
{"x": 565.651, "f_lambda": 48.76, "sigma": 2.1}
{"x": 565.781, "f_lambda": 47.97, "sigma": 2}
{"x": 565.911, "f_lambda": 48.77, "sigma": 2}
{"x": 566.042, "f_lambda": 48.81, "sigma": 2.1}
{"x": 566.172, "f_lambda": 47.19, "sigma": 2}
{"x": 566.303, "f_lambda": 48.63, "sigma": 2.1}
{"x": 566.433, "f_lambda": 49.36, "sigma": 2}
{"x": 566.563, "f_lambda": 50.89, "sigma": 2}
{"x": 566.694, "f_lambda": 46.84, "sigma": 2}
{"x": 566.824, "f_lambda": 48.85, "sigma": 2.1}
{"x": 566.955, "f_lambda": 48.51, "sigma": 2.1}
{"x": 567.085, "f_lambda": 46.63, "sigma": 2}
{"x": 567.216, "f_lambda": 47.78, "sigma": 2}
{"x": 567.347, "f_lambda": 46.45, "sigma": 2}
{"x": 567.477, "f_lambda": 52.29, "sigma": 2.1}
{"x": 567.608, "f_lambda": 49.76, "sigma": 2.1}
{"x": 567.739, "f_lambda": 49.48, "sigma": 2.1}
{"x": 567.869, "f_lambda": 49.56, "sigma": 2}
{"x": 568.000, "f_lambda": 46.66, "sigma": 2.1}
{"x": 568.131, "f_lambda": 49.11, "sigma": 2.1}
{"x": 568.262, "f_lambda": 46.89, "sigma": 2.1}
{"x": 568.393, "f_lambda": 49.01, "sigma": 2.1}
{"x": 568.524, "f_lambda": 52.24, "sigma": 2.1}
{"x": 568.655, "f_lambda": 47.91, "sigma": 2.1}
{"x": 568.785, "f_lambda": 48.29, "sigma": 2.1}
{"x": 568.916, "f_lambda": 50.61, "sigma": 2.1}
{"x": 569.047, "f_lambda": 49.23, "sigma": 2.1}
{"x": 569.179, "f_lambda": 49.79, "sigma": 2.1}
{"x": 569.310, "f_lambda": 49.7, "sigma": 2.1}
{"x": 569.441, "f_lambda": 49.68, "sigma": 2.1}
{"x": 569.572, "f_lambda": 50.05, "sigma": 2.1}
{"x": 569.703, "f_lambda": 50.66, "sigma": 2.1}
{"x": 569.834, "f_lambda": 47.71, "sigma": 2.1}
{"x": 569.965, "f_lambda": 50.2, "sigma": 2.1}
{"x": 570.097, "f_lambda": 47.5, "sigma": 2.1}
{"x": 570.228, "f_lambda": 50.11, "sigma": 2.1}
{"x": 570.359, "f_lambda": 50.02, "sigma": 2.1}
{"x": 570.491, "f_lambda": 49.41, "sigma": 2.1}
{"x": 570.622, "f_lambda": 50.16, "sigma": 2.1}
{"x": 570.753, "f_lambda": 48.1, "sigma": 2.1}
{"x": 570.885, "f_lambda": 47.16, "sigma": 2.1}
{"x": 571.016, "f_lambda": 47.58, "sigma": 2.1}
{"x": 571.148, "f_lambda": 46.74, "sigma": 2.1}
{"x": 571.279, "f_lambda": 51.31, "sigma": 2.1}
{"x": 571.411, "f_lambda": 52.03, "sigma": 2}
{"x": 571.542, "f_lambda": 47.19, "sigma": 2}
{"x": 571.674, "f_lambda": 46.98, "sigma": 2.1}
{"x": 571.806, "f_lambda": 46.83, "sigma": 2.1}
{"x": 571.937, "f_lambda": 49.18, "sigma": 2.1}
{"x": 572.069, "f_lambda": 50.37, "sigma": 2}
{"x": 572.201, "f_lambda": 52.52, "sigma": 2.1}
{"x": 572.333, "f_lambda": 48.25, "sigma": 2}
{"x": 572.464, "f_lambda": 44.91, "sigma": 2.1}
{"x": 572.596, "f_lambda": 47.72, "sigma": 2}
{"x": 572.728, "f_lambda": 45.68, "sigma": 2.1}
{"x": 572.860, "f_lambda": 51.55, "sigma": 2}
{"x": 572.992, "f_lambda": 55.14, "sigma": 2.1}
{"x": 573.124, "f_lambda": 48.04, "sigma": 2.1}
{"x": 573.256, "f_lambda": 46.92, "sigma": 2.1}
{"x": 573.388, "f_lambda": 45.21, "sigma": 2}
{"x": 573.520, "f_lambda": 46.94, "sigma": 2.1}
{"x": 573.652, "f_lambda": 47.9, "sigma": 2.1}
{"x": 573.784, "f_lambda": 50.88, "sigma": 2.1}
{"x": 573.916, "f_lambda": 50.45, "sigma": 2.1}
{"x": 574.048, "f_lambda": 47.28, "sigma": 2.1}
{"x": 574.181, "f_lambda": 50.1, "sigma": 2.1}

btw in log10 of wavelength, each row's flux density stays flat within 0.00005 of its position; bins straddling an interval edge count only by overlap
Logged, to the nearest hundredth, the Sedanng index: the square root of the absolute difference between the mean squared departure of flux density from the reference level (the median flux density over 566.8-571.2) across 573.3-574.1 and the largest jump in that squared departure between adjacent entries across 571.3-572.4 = 2.30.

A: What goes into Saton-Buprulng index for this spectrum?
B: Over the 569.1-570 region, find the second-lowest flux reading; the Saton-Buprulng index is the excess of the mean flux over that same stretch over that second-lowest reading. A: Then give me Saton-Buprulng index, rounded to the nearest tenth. 0.0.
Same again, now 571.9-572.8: 2.7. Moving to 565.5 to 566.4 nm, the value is 0.4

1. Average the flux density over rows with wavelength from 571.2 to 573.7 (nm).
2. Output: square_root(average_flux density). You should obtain 6.98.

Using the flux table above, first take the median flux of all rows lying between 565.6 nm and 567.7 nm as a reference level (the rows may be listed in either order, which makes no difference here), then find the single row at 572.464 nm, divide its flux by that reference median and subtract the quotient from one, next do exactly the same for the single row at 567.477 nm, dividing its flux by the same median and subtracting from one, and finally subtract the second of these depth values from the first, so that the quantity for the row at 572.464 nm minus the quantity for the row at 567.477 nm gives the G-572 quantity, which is 0.15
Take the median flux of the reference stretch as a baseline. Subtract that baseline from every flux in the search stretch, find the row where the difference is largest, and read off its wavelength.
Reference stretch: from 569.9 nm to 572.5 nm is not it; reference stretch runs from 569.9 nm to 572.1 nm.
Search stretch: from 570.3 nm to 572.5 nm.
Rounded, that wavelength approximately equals 572.201 nm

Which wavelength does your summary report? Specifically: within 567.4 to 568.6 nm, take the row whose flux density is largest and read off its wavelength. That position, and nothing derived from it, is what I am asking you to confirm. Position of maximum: 567.477 nm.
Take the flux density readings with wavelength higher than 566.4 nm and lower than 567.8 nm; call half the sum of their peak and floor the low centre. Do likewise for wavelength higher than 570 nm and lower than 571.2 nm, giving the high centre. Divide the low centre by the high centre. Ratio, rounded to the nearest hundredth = 1.02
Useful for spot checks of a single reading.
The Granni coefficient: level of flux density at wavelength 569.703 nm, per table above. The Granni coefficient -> 50.66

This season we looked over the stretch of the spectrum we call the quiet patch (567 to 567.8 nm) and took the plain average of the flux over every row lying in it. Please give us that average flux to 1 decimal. 48.7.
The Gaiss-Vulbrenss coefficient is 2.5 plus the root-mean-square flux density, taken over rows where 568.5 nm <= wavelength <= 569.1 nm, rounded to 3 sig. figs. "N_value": 52.2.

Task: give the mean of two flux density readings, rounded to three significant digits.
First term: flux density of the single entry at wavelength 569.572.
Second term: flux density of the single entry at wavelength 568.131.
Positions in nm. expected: 49.6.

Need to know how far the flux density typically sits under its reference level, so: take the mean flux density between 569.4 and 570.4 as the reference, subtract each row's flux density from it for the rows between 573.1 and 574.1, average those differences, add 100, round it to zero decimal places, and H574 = 102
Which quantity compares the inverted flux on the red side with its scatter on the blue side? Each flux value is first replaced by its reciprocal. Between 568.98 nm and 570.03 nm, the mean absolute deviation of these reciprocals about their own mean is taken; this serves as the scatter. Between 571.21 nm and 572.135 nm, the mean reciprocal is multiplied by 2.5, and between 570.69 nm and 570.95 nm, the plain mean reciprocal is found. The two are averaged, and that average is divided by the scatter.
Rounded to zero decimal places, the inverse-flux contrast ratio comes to 150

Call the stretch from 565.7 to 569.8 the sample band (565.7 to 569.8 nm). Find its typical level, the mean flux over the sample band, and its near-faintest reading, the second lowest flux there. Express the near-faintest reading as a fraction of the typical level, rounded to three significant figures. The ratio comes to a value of 0.953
